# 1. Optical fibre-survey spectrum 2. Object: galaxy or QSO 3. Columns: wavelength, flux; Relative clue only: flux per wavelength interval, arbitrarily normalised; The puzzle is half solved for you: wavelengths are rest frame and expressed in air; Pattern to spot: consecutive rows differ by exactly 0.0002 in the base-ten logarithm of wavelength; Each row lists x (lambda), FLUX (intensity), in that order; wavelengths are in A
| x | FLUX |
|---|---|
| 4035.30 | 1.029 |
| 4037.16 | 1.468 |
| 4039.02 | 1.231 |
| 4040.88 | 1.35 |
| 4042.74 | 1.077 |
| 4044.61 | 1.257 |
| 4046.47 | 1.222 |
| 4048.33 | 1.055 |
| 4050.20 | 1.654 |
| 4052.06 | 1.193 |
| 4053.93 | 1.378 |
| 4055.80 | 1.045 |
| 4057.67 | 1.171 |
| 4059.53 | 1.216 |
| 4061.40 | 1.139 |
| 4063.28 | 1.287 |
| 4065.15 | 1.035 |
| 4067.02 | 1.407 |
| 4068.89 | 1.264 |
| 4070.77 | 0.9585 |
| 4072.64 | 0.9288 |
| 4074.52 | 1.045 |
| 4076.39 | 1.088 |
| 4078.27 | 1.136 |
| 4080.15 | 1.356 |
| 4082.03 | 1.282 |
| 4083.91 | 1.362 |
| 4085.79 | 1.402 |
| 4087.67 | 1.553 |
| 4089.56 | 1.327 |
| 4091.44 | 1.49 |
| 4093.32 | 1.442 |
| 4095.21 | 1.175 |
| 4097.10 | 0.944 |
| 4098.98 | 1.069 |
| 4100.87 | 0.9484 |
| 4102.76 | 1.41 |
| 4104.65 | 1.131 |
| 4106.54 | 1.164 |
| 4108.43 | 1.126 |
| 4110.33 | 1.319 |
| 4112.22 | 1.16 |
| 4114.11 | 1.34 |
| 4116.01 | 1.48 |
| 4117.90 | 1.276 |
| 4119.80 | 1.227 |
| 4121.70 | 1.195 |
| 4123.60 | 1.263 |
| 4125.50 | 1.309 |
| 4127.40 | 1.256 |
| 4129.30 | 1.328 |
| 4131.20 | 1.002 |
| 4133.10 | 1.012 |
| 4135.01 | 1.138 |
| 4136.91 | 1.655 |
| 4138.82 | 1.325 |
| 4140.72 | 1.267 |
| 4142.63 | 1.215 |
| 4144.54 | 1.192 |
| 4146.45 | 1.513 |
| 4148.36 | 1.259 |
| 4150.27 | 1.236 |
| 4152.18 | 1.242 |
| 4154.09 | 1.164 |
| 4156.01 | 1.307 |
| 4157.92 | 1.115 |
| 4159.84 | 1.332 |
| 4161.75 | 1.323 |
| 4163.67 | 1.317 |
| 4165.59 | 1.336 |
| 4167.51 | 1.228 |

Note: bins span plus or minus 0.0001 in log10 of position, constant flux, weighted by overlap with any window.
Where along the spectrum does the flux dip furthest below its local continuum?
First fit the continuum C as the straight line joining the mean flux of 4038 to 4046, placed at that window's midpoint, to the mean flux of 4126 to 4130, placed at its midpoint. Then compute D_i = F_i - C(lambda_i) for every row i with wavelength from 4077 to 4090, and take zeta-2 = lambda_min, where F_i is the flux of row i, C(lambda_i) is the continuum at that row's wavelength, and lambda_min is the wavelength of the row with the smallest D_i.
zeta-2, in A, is 4078.27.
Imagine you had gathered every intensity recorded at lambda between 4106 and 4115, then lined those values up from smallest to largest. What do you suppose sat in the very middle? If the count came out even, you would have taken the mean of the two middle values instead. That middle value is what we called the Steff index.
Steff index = 1.16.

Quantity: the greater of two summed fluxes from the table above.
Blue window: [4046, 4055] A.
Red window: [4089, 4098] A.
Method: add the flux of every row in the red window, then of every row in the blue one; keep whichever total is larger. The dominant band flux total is 6.5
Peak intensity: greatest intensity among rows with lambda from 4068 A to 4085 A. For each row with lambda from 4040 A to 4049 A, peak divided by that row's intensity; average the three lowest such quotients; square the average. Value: 1.14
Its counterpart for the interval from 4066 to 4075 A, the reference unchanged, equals 1.25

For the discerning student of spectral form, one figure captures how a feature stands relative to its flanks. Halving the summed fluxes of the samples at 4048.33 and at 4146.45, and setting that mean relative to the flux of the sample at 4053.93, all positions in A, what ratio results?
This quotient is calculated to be 0.93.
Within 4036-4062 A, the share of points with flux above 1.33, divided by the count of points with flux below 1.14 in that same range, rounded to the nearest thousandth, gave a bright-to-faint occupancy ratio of 0.071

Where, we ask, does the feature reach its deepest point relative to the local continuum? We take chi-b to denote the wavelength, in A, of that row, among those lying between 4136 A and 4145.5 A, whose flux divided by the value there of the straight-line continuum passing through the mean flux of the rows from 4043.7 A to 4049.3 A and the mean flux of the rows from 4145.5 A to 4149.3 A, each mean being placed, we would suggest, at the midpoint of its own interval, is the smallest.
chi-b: 4144.54 A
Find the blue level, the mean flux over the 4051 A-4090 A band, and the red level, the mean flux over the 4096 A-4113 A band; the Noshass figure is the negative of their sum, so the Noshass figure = -2.359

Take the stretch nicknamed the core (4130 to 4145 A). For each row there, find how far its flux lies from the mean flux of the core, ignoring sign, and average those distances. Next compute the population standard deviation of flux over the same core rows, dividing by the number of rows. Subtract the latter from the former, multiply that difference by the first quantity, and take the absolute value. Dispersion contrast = 0.0073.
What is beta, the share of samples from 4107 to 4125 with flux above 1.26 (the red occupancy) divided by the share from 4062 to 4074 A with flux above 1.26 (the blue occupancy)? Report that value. 1.1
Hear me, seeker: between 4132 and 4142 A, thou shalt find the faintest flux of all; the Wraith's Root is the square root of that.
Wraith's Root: 1.01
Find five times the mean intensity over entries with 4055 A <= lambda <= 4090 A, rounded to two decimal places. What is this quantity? 6.05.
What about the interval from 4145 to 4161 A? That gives 6.35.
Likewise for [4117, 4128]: 6.27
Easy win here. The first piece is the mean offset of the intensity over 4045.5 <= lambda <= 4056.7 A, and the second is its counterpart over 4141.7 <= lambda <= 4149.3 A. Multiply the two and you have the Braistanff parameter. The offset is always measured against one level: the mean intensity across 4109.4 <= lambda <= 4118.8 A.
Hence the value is 0.0012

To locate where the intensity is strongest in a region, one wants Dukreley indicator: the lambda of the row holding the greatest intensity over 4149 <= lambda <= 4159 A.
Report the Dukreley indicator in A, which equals 4156.01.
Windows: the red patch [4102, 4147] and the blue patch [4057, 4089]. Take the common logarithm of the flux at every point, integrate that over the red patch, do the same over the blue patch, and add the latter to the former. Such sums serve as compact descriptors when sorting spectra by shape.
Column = 7.0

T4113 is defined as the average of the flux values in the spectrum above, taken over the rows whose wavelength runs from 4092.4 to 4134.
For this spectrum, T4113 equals 1.21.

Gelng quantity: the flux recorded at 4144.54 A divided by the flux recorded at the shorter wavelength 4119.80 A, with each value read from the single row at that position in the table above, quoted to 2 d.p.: 0.97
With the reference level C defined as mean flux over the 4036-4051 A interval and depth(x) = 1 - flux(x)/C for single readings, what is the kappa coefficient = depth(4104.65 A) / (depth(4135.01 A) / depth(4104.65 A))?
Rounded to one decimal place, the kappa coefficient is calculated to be 0.1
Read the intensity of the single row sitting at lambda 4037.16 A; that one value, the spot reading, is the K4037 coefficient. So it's 1.468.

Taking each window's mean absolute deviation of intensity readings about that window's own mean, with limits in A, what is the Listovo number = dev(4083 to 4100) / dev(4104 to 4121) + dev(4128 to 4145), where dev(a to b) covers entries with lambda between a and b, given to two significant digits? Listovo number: 1.9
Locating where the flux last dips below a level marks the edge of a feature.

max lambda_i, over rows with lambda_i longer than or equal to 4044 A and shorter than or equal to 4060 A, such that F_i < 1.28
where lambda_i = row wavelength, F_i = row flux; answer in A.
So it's 4059.53 A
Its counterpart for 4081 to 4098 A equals 4097.10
